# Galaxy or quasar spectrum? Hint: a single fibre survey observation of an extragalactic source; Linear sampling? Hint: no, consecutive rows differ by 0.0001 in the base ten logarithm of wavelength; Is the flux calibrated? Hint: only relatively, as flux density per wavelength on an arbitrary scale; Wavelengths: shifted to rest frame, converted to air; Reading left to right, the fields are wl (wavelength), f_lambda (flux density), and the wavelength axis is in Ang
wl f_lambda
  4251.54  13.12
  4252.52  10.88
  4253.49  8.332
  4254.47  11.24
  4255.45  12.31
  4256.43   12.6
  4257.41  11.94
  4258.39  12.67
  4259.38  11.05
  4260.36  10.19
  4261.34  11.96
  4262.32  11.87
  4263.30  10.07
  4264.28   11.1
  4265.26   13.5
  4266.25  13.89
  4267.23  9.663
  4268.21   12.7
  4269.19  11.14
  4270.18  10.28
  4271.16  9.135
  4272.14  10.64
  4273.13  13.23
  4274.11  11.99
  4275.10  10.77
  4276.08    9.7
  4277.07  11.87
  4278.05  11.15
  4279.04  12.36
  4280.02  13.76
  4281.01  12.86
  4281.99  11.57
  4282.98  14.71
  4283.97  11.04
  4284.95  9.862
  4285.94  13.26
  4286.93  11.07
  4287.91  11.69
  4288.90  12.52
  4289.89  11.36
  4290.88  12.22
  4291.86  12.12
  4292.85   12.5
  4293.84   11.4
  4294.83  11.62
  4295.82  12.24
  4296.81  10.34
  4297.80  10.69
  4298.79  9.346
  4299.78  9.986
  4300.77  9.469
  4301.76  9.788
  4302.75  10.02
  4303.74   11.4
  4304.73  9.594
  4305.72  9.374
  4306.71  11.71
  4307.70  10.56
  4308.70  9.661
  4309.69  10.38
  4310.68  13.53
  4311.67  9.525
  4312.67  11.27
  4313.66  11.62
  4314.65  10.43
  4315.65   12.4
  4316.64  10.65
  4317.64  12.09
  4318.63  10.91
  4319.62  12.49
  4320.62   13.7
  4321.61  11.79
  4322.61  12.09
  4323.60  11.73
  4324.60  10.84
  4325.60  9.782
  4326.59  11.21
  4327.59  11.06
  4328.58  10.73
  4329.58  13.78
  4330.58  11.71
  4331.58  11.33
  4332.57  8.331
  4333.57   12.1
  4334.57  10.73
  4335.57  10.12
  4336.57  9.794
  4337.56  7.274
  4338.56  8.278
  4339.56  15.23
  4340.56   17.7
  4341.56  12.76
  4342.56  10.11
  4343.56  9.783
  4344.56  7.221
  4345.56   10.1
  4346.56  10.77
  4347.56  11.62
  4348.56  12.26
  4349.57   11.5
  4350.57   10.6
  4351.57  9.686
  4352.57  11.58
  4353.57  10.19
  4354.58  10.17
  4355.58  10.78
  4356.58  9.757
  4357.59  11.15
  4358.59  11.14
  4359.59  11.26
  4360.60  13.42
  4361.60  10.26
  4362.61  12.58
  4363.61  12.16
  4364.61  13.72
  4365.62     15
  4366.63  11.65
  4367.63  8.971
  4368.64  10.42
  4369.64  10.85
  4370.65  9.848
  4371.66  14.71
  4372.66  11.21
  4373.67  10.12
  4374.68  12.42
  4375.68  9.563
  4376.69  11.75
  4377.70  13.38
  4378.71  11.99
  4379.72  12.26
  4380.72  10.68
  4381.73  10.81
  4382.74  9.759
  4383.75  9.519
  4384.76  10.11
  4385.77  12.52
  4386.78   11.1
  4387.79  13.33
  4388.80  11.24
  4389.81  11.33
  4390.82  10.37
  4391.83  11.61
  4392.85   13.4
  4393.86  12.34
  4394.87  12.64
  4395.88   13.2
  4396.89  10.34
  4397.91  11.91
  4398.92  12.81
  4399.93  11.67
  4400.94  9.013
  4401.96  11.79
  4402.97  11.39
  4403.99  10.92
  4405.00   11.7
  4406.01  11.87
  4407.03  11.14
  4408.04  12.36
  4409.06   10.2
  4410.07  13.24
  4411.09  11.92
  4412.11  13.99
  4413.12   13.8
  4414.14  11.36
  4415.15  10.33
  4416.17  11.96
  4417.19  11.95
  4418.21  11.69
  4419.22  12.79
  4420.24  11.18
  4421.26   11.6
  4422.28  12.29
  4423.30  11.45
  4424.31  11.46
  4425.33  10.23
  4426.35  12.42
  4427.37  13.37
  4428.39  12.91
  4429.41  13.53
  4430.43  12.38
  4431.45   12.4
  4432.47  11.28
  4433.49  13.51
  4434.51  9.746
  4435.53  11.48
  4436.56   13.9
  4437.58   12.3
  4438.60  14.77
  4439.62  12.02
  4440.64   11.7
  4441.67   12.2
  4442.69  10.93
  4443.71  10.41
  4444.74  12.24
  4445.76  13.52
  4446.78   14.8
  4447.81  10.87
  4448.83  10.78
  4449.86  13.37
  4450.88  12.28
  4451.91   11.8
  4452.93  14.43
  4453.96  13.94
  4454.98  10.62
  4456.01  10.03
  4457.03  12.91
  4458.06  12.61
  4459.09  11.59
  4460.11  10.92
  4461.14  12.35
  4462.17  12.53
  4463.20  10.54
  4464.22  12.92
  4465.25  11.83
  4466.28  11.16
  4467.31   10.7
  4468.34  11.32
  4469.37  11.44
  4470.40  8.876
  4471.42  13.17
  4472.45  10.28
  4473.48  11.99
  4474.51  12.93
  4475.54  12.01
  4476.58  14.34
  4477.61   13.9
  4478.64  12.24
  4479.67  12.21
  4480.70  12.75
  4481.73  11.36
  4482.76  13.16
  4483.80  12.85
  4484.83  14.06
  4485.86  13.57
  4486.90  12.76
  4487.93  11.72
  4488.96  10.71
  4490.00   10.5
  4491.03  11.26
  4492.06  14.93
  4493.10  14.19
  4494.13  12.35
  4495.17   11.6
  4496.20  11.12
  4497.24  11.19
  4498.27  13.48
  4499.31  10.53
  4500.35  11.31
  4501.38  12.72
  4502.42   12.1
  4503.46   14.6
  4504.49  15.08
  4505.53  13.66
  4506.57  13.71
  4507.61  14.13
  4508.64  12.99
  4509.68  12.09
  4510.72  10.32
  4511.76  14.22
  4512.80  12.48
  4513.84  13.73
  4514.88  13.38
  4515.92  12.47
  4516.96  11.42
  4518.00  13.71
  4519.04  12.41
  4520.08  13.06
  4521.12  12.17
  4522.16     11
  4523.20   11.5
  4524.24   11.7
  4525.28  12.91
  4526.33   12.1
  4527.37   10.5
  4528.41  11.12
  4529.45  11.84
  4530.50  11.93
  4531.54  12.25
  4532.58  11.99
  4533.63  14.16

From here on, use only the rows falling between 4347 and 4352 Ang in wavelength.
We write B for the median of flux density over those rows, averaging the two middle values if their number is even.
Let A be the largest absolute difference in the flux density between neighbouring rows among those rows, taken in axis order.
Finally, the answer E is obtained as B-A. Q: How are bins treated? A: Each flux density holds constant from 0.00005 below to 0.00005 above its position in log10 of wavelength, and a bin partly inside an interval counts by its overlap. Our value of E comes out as 10.6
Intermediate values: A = 0.9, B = 11.5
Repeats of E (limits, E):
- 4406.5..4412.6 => 9.1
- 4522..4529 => 9.9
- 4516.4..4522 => 10.1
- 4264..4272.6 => 6.9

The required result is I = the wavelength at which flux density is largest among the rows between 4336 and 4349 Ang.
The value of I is 4340.56 Ang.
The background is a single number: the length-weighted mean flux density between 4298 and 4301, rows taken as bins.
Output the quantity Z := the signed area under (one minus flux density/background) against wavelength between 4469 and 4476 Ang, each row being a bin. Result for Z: -1.3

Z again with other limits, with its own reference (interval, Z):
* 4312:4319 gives -1.1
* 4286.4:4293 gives -1.5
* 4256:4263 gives -1.4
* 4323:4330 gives -1.1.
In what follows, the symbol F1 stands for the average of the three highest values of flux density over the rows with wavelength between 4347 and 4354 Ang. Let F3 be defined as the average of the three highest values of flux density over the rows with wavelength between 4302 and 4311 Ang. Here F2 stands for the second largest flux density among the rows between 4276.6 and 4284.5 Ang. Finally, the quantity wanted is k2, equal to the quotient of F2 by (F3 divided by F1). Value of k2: 13.3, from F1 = 11.8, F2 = 13.76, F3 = 12.2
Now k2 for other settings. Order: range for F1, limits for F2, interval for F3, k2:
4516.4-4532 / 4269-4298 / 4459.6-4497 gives 12.6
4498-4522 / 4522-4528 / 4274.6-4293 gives 12.7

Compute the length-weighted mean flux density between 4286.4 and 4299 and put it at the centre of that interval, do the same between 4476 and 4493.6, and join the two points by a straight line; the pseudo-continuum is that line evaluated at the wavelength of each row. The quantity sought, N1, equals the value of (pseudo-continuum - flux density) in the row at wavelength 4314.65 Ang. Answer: 1.23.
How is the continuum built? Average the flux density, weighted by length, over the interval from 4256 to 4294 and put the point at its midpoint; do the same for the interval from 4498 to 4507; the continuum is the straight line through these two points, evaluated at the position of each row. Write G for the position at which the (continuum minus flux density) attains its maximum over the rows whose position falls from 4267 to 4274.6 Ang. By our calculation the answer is 4271.16 Ang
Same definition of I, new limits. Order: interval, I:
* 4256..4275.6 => 4266.25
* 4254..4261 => 4258.39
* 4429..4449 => 4446.78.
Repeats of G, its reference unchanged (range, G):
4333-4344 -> 4337.56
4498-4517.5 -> 4510.72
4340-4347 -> 4344.56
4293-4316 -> 4305.72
